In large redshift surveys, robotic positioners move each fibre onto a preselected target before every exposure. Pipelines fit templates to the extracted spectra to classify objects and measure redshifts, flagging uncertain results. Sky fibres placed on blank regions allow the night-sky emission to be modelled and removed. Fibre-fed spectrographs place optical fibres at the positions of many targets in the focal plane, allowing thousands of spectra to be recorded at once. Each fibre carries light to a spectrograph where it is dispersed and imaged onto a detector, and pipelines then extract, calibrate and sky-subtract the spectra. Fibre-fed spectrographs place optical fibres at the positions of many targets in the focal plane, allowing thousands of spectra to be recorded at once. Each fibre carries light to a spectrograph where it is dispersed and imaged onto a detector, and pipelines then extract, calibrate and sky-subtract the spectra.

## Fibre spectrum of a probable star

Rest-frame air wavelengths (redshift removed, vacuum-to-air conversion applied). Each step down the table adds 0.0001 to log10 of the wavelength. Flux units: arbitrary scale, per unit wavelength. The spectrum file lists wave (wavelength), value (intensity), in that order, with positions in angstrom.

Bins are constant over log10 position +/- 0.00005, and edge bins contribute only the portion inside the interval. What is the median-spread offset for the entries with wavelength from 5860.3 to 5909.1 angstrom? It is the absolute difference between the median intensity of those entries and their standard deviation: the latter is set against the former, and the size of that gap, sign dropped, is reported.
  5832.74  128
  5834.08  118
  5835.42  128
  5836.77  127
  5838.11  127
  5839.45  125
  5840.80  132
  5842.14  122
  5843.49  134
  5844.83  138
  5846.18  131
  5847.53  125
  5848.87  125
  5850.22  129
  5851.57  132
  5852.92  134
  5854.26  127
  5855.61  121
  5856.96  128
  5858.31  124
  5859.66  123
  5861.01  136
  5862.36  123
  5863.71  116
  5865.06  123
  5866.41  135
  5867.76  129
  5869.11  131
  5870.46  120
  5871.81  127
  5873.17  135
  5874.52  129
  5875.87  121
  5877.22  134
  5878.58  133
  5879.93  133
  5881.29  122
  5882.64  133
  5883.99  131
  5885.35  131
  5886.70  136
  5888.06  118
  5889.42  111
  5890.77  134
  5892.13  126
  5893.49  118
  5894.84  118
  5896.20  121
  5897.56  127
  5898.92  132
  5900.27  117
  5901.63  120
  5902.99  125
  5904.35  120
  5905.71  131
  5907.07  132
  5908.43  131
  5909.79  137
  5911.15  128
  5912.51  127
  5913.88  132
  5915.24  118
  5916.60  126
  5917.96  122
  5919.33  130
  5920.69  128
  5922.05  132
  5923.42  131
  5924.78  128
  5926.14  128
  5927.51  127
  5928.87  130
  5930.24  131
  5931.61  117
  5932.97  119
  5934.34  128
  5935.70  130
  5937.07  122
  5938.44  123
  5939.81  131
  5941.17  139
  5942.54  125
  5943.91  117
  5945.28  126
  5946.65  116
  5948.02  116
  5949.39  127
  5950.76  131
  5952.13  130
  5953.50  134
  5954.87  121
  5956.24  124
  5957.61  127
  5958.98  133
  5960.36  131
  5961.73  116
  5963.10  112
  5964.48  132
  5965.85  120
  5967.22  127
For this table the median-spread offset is 121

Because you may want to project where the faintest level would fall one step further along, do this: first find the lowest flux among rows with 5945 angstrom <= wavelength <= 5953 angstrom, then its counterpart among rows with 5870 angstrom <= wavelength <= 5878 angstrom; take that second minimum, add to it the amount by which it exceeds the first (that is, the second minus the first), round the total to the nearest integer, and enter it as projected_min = 124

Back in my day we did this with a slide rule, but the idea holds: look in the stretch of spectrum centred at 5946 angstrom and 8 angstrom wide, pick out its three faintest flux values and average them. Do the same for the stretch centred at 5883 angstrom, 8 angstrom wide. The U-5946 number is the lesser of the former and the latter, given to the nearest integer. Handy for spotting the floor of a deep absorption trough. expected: 116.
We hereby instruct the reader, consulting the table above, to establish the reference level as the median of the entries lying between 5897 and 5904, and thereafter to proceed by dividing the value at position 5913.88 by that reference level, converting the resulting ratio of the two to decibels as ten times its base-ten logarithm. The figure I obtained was 0.24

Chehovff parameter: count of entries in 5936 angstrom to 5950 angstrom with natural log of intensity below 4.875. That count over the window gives 8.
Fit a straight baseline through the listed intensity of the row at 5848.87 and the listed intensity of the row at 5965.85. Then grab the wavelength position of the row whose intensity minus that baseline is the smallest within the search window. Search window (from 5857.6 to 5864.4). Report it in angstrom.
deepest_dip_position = 5863.71 angstrom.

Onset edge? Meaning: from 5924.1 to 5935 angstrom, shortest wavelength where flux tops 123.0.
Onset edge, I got 5924.78 angstrom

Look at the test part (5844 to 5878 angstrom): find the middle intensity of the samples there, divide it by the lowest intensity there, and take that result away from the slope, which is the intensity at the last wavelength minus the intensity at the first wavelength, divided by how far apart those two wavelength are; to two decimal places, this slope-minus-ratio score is -1.23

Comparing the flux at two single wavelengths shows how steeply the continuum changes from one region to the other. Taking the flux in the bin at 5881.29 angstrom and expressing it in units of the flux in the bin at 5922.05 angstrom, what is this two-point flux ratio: 0.92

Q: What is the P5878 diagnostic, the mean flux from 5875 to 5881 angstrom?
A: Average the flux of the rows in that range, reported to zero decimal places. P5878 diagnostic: 130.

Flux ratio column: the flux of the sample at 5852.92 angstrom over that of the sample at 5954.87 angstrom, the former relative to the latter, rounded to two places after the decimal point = 1.11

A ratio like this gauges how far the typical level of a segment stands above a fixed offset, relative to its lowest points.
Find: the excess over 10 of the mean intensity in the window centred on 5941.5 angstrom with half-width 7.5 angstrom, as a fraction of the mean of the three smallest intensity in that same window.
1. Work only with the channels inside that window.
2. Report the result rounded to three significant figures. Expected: 0.987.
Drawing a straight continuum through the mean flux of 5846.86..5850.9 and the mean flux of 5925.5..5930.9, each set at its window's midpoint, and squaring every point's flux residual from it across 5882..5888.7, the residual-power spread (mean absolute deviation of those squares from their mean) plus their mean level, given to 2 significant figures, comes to 74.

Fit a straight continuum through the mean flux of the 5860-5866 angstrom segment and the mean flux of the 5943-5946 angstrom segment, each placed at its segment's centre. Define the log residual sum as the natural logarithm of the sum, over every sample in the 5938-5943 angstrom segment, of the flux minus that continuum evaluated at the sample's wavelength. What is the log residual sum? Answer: 3.4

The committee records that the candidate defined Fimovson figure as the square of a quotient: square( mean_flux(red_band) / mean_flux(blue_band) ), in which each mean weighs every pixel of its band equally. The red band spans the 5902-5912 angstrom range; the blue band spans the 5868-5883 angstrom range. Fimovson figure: 1.00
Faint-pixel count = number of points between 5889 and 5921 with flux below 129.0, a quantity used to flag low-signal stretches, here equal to 16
